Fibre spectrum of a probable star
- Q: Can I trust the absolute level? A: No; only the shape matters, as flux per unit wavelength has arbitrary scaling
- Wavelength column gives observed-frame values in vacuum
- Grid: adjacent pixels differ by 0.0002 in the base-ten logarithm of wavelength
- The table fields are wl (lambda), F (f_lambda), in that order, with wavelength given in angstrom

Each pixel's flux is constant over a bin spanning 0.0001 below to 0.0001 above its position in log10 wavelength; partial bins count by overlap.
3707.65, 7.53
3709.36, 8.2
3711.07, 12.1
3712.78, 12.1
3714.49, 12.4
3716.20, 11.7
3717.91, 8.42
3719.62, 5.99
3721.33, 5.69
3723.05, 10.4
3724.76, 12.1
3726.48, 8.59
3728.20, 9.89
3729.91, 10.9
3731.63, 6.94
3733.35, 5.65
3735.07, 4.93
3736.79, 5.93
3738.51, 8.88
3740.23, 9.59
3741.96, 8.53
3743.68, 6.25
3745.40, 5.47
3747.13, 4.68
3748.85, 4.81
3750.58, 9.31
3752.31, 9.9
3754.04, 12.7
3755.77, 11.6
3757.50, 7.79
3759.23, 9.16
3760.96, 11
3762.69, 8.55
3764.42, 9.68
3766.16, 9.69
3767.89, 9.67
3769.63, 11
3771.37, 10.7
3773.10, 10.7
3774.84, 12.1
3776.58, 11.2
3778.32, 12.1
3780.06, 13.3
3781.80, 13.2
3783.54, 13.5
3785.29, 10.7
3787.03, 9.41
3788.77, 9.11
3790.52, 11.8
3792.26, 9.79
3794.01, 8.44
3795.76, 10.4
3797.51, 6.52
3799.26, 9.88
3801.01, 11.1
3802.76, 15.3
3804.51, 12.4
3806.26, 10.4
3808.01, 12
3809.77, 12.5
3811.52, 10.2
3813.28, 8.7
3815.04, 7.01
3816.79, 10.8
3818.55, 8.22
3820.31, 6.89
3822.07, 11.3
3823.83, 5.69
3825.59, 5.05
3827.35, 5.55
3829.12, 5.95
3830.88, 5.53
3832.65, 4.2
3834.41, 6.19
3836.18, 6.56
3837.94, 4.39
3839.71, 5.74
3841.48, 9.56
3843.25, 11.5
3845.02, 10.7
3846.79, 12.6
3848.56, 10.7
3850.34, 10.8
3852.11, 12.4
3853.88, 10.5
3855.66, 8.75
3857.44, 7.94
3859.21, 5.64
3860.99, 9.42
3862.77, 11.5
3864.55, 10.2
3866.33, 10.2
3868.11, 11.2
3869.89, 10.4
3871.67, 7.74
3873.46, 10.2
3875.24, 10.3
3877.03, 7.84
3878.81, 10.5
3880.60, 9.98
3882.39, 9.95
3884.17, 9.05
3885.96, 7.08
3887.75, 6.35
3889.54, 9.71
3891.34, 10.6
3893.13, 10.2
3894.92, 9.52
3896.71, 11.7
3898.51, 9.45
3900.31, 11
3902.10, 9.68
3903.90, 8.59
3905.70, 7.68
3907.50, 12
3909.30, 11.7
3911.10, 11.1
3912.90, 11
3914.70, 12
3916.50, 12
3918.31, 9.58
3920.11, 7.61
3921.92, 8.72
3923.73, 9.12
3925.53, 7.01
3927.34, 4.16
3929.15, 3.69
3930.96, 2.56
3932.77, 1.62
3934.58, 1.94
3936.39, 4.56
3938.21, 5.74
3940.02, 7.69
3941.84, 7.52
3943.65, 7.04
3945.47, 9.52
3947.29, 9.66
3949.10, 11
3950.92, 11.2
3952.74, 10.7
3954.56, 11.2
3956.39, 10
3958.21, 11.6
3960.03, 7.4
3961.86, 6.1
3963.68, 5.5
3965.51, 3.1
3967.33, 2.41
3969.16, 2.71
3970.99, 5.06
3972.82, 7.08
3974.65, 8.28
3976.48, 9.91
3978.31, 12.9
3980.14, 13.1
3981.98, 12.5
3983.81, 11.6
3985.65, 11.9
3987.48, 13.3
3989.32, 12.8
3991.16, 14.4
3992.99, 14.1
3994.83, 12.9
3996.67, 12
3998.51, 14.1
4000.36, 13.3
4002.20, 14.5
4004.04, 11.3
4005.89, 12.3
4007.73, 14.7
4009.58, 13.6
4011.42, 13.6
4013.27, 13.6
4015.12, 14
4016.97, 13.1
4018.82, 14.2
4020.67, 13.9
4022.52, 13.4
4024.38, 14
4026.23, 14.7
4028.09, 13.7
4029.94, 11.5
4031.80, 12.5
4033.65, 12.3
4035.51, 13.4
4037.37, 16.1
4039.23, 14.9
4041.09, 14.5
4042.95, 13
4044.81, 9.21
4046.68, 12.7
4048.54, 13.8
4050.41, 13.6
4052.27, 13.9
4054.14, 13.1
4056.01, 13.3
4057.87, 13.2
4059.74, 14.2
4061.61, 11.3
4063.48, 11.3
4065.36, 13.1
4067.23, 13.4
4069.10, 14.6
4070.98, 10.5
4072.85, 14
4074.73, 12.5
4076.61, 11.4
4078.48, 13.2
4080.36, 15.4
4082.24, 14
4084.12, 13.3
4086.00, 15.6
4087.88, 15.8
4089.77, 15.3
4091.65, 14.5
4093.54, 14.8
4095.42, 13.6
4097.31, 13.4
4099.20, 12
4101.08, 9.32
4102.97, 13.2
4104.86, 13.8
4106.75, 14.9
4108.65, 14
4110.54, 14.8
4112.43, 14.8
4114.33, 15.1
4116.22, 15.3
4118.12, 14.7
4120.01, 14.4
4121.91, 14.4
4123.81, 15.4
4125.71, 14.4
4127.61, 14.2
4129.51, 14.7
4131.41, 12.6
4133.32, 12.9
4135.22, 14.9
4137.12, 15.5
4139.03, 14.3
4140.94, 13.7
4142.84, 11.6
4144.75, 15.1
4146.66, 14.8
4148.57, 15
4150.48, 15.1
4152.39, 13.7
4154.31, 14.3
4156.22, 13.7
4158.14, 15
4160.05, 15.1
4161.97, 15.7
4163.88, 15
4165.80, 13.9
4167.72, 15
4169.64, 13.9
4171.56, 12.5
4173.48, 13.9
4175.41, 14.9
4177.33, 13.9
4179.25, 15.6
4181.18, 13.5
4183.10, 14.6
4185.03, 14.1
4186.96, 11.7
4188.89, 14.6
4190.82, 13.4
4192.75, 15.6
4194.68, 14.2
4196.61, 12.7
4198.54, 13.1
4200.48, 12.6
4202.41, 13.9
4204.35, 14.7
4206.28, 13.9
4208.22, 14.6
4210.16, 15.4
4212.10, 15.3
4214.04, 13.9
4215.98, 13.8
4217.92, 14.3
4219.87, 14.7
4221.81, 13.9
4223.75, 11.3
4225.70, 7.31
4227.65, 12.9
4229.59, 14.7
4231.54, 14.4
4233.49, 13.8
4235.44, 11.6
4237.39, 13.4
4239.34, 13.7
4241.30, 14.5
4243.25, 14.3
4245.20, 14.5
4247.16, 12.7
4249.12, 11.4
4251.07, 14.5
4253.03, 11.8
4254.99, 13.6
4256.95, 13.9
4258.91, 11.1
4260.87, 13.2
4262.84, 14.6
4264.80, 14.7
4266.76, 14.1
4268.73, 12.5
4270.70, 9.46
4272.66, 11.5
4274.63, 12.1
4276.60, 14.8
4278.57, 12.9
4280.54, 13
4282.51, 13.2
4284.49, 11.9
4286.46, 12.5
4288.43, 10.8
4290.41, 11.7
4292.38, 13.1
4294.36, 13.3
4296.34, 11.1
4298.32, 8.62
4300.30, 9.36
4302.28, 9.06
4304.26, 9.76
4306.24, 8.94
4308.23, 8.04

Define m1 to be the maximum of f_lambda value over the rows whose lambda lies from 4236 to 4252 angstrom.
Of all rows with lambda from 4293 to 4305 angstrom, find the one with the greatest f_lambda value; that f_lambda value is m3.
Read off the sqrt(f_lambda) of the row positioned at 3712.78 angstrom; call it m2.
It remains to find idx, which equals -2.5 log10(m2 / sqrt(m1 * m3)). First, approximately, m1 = 14.5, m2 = 3.48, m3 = 13.3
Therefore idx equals 1.50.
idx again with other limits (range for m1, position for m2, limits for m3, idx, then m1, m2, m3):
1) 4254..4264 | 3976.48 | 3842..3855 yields 1.59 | 14.6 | 3.15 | 12.6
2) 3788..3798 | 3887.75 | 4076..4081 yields 1.82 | 11.8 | 2.52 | 15.4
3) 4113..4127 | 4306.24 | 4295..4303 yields 1.60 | 15.4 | 2.99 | 11.1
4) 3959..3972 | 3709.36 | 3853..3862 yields 1.22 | 7.4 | 2.86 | 10.5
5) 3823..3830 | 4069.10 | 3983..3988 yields 0.92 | 5.95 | 3.82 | 13.3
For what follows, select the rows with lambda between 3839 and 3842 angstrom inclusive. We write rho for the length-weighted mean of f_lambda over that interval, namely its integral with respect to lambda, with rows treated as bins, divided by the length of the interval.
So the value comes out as 7.5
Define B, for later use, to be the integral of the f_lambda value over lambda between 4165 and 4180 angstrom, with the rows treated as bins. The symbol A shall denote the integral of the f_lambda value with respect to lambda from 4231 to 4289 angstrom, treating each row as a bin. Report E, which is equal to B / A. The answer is 0.3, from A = 755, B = 213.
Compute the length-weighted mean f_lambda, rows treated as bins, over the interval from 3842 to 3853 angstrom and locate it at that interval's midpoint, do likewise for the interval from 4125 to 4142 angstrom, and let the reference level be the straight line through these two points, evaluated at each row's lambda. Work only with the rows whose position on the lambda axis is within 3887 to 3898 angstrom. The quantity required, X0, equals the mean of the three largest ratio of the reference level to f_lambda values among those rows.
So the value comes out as 1.4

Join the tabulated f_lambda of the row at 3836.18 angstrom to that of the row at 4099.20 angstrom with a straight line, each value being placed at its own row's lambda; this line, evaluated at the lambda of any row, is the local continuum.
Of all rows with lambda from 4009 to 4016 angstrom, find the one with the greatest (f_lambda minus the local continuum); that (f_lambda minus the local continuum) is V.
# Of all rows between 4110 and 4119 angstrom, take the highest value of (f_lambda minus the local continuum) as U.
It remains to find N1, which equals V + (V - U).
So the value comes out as 4.5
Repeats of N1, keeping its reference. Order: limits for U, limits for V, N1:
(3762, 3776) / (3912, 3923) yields 0.8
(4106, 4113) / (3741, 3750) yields 5.1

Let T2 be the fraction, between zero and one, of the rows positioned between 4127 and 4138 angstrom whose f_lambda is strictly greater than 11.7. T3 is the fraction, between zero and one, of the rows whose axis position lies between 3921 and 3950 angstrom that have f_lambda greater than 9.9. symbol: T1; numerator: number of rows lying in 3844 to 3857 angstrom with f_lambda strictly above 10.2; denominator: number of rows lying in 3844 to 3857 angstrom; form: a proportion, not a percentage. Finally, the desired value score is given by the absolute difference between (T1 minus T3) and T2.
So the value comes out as 0.2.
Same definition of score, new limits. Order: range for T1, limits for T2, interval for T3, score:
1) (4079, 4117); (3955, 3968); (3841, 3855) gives 0.1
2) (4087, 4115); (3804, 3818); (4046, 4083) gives 0.4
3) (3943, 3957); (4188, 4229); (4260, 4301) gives 1.3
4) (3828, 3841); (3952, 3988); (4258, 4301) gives 1.1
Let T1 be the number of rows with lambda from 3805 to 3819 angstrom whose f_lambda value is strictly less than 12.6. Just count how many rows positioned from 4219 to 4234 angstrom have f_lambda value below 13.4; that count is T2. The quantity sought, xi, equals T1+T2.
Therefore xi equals 11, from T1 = 8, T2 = 3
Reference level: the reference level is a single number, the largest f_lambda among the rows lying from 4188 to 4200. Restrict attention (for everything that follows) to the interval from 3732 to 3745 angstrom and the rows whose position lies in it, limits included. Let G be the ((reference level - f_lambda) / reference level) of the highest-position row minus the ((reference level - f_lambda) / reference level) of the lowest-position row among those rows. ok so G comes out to -0.04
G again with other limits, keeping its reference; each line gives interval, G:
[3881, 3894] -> -0.02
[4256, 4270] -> 0.09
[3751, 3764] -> 0.09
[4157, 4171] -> 0.07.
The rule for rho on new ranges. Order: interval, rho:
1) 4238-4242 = 14.0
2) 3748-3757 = 9.6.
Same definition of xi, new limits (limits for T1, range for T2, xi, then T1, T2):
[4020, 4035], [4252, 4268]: 6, 3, 3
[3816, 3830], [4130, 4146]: 11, 8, 3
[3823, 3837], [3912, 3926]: 16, 8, 8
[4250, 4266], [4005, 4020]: 4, 2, 2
